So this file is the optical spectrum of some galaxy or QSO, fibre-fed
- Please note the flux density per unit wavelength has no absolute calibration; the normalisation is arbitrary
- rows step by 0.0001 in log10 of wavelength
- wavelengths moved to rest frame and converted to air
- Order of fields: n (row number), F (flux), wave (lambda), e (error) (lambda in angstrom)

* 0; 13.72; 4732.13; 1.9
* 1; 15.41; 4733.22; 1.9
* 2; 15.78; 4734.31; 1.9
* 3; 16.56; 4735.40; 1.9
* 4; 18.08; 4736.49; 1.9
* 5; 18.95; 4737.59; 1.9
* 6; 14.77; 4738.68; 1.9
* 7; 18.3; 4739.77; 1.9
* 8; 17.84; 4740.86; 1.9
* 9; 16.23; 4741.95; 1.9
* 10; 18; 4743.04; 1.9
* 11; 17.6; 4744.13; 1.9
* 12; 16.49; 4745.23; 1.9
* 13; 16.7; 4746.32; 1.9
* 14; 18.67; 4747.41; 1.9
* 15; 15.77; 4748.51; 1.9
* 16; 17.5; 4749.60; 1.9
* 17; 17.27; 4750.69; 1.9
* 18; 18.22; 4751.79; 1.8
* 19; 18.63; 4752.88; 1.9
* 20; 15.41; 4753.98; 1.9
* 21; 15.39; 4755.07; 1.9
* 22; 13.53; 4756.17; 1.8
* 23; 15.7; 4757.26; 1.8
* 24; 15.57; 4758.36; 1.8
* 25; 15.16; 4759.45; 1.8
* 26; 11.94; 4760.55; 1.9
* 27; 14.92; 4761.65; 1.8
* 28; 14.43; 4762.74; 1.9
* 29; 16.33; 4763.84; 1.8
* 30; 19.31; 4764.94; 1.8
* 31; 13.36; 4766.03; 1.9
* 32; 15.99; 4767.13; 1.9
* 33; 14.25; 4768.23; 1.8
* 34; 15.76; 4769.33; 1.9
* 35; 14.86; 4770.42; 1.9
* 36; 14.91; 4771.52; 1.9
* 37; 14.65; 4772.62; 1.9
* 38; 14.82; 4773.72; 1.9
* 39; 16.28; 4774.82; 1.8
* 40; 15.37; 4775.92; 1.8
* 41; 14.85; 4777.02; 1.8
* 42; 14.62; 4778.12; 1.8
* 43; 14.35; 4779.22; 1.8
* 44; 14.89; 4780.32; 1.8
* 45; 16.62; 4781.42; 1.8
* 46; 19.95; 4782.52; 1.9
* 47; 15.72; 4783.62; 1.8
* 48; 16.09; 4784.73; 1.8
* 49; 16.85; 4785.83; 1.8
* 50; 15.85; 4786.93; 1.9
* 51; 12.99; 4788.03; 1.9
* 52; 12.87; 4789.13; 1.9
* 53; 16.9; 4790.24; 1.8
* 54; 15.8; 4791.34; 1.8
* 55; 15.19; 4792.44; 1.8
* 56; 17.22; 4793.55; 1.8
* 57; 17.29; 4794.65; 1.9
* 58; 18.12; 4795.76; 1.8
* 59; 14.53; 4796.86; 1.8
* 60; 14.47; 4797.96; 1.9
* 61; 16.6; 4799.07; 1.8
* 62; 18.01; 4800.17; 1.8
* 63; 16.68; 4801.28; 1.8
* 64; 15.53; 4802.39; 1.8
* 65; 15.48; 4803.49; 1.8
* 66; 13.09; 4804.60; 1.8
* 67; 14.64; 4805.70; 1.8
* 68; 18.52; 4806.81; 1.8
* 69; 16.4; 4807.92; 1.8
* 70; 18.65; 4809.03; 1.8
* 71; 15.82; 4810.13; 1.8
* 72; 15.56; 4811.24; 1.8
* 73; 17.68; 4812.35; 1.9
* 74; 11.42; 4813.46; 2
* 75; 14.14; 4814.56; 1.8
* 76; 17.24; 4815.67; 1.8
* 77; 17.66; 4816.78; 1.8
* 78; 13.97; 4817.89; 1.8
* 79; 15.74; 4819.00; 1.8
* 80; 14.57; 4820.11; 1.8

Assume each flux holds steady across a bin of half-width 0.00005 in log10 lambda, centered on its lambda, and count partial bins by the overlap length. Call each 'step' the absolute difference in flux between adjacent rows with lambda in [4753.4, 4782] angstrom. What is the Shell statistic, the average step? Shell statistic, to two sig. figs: 1.4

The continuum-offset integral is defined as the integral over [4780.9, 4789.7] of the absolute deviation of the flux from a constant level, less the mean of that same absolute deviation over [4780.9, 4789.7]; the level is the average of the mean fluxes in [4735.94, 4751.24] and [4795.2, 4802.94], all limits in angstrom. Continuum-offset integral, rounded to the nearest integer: 13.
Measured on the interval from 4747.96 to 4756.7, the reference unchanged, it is 11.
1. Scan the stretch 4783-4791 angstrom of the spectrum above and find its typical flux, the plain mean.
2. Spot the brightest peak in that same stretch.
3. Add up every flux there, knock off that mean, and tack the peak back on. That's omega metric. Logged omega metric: 109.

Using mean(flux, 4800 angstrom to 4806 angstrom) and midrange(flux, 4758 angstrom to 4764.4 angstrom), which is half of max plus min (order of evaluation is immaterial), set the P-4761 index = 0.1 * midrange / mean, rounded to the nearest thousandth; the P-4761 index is 0.091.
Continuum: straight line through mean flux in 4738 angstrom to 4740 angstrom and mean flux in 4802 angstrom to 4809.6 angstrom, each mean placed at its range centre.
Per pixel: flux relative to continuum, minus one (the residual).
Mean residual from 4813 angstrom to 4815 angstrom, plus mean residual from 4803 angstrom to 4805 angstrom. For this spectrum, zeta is -0.31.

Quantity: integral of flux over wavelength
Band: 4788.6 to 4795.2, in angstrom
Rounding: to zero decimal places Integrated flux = 105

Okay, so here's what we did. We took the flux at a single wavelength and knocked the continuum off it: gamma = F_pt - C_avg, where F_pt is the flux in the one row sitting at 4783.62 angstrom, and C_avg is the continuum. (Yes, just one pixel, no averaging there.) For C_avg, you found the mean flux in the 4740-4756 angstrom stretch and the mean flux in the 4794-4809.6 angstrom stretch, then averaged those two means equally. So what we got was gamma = -1.0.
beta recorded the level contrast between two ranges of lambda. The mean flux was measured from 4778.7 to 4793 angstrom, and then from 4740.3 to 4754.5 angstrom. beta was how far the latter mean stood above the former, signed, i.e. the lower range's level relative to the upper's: 1.6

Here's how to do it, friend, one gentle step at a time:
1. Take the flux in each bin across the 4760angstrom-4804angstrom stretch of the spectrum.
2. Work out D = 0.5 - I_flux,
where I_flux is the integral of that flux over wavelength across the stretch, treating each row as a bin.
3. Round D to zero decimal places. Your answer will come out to -687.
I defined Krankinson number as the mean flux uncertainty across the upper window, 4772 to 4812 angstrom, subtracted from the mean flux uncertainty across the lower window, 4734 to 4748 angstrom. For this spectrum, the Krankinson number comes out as 0.08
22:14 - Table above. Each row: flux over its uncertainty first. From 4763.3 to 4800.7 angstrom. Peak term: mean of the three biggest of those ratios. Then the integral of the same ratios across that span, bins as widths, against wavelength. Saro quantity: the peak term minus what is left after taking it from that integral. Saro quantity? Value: -300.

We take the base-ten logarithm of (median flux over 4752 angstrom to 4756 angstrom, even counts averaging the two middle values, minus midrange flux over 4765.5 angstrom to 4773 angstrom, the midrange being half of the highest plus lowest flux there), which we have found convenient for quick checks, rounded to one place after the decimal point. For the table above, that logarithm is -0.1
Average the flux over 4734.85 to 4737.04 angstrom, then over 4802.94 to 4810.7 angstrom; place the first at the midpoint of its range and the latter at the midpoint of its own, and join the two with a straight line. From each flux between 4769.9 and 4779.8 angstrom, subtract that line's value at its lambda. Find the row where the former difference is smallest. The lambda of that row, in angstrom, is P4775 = 4779.22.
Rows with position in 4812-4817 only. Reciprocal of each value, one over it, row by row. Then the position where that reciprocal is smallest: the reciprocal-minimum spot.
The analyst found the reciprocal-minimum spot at 4812.35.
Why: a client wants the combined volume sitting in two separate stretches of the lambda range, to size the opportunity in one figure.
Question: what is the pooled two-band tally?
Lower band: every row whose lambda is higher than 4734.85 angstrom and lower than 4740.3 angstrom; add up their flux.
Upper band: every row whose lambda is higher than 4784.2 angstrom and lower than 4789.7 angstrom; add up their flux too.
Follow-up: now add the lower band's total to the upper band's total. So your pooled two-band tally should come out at 161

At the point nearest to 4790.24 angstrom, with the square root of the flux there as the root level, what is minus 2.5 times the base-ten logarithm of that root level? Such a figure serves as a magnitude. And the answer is -1.53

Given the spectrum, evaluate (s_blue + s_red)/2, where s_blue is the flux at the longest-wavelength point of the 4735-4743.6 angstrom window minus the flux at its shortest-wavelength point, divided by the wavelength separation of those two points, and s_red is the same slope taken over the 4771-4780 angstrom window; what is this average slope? 0.1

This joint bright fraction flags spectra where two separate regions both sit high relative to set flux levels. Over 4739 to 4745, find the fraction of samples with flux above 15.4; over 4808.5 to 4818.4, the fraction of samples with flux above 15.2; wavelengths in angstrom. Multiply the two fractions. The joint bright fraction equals 0.67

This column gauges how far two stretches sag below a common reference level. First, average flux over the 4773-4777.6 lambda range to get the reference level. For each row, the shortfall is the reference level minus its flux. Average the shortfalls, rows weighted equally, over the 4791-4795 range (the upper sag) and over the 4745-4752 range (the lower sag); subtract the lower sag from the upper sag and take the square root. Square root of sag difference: 0.93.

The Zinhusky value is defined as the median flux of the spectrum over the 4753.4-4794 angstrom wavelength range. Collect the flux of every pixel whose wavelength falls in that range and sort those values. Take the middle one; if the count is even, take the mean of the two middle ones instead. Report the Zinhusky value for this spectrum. 15.4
